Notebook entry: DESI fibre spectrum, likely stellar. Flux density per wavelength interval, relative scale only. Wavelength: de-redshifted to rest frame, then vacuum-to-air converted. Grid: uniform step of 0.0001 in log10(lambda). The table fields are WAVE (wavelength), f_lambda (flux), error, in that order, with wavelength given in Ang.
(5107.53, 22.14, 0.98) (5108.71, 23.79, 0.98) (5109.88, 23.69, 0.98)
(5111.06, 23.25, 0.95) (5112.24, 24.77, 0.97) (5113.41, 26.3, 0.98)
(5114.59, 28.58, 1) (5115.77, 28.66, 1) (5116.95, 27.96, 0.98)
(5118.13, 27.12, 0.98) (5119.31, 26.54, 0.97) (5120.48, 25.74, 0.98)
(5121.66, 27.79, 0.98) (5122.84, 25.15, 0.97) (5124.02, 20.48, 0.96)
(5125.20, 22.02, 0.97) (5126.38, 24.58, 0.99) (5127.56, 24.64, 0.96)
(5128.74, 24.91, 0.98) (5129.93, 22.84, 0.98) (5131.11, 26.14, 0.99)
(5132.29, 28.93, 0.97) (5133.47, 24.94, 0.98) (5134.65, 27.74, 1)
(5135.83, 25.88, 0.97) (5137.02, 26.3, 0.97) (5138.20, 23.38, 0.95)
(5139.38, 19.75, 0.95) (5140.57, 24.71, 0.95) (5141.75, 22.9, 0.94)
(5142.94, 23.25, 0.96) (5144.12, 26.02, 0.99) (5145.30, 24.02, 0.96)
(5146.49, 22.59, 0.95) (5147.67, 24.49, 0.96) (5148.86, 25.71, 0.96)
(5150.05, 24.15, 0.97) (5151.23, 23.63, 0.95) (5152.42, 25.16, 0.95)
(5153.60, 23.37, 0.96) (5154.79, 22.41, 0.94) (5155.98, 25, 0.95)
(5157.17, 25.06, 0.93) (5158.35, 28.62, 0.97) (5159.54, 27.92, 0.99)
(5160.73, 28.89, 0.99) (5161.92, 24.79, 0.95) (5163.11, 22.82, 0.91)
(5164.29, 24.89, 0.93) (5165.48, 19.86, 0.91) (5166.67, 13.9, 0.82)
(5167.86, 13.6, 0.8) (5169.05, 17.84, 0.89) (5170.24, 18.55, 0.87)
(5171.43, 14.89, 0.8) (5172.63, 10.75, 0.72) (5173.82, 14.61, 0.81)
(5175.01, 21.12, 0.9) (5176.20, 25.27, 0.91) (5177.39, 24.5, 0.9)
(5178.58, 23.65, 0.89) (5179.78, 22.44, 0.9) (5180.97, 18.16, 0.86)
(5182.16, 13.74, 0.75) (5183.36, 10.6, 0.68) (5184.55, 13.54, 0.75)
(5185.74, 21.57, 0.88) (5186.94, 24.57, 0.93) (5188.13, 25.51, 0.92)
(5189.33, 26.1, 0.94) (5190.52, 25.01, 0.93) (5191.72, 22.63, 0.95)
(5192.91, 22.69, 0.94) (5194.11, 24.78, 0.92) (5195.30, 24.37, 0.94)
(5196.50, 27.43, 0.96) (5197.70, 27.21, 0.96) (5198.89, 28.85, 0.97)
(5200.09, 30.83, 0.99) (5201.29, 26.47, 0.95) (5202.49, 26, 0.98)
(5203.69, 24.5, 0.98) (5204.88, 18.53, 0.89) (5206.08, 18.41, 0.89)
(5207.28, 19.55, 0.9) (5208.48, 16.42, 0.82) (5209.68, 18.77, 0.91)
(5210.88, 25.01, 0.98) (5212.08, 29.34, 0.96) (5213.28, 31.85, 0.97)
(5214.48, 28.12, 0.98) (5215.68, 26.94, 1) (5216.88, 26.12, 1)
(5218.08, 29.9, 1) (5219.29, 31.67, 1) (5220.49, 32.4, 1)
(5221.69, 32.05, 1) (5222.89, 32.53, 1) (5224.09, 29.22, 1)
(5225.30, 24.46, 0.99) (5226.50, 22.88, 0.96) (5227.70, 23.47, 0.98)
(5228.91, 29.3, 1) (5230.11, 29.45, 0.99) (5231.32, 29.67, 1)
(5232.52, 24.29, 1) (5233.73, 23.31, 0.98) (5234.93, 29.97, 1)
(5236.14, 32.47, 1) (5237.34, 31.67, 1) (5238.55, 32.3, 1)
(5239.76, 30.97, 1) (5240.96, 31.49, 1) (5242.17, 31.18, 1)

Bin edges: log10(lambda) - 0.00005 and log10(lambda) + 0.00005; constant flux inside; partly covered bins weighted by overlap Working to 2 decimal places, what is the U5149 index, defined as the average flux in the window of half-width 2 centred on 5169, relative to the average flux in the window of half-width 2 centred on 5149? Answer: 0.67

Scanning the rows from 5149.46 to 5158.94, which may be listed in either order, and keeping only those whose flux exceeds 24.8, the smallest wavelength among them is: 5152.42 Ang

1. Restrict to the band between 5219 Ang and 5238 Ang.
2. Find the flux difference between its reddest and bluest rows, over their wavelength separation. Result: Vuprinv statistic 0.00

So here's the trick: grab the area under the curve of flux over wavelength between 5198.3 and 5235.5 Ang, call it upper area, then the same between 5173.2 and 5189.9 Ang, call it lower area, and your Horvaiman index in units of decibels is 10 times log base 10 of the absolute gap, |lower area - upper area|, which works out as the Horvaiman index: 28.1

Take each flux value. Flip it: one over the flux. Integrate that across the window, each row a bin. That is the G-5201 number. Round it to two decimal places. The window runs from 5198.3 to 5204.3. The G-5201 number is 0.22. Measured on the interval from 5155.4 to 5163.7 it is 0.32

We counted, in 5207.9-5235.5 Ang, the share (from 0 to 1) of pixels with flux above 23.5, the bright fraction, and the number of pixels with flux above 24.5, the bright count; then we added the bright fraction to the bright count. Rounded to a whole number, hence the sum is 17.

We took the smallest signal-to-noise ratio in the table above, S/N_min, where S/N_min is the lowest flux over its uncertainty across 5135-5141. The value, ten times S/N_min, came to 208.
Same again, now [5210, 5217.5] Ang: 255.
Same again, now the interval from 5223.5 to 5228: 238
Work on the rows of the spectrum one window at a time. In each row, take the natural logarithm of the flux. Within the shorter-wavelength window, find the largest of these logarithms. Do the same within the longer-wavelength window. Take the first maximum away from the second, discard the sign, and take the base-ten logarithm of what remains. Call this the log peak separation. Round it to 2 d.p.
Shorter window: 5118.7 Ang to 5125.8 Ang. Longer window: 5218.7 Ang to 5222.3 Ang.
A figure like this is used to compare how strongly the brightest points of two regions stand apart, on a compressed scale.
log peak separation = -0.81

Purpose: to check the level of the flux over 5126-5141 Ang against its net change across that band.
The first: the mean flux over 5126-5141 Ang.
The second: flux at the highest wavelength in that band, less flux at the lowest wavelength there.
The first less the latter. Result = 25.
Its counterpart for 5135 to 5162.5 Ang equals 26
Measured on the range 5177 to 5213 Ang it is 18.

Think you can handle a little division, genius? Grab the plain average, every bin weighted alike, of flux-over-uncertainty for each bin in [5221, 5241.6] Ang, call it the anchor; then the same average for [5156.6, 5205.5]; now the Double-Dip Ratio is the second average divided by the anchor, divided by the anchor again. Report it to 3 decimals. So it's 0.029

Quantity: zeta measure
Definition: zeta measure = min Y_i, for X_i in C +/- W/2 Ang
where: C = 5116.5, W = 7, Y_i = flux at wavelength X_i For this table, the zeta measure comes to 26.3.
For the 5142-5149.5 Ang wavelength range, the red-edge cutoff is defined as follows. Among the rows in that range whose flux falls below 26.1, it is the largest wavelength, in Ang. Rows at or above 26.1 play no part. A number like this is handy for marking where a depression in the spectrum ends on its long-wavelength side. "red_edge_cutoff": 5148.86 Ang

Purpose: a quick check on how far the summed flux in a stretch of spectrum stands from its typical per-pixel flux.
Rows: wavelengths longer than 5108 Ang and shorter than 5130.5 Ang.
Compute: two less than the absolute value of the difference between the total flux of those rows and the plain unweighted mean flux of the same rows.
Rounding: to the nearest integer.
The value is 452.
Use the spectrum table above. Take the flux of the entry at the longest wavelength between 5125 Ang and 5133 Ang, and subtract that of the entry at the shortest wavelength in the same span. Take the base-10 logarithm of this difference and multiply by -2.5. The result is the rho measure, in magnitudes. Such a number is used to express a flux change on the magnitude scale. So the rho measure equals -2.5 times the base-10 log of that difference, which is -2.10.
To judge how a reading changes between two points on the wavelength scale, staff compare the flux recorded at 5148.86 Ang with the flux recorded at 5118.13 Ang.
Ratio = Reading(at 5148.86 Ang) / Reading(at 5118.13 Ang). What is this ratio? 0.95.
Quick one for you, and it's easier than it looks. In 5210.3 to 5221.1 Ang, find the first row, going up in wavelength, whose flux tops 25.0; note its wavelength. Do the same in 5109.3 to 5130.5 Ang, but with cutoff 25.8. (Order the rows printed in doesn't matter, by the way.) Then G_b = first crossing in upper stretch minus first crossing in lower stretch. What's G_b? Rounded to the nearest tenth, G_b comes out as 97.5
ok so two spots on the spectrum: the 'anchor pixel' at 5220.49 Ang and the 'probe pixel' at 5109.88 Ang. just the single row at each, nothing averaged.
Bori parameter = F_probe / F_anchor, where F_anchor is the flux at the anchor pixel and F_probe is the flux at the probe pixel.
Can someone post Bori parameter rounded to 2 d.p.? 0.73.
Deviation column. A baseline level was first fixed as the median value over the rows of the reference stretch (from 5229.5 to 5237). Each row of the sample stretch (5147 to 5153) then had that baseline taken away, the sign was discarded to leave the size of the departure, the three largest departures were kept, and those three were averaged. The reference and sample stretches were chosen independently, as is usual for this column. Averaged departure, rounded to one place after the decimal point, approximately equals 5.5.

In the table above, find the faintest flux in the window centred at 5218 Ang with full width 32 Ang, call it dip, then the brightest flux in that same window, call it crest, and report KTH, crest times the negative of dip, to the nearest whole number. -534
